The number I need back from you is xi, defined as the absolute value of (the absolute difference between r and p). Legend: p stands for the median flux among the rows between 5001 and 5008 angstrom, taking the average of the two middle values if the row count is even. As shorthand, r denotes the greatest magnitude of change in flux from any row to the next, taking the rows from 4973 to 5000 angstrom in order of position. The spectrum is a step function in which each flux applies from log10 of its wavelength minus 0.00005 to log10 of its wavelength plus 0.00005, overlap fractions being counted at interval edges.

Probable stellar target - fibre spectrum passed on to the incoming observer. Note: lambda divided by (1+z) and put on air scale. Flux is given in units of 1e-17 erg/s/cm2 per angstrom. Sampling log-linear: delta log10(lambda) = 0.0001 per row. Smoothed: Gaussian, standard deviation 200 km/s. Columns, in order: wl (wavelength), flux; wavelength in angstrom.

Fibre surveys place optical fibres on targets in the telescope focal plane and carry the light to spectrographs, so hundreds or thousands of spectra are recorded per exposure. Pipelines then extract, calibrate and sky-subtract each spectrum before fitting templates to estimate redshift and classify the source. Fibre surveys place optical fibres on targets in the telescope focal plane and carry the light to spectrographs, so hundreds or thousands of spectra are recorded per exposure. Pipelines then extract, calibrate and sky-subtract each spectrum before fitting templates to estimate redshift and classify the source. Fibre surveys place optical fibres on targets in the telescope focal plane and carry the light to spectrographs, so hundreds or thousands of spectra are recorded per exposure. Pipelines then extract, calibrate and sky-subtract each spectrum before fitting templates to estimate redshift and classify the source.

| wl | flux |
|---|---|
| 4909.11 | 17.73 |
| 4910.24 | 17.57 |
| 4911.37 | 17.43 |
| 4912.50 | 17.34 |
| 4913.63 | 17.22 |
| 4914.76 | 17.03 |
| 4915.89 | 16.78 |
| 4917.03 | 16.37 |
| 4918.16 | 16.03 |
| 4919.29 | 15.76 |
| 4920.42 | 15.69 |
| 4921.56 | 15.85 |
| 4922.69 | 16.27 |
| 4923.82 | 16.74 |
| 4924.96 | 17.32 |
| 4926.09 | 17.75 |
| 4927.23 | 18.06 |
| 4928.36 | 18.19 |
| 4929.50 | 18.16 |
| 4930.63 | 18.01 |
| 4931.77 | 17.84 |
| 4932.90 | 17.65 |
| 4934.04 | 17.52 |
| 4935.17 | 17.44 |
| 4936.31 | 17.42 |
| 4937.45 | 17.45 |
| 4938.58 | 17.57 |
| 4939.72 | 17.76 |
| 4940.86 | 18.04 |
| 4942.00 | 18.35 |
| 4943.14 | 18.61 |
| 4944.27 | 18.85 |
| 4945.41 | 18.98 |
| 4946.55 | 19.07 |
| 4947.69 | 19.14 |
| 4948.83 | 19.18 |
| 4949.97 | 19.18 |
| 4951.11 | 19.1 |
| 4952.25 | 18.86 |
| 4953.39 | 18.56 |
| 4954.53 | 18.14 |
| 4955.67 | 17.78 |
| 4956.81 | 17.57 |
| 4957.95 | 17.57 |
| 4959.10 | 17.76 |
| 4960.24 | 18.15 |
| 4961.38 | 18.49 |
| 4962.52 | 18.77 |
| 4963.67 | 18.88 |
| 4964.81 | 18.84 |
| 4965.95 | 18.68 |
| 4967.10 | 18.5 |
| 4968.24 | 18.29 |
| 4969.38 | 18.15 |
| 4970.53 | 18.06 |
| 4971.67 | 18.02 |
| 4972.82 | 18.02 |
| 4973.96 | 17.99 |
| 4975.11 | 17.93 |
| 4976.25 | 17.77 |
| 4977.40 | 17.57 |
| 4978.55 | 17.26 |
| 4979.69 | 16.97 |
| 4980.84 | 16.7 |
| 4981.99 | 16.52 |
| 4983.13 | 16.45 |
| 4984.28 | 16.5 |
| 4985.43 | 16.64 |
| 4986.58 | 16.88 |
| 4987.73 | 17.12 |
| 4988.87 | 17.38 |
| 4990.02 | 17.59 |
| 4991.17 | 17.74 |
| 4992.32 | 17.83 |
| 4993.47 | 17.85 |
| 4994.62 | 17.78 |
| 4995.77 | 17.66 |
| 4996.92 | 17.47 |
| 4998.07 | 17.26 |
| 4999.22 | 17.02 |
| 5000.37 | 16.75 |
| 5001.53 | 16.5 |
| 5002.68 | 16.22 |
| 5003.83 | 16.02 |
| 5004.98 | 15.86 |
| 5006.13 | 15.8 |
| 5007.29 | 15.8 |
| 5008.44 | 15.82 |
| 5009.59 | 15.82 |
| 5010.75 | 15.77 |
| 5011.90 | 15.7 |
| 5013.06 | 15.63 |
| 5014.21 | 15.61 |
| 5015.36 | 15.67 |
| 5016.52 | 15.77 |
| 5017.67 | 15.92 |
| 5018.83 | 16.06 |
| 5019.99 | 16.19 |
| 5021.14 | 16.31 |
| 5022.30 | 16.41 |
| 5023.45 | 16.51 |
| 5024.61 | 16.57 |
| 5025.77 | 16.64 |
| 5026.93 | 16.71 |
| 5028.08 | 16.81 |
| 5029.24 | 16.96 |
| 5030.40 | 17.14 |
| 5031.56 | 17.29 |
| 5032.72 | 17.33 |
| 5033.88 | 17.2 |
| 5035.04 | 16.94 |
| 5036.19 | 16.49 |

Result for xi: 15.6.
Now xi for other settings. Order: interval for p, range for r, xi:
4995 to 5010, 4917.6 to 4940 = 15.6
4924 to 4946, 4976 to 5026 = 17.5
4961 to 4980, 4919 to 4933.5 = 17.5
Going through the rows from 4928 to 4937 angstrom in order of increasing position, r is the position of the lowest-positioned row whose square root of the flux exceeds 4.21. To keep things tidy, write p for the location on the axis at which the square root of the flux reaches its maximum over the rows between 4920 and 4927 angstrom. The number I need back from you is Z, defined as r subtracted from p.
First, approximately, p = 4926.09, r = 4928.36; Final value -2.3 angstrom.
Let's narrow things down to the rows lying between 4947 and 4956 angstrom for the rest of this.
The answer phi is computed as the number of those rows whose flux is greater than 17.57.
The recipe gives 8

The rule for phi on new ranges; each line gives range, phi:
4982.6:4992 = 2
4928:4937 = 5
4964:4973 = 8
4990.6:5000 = 5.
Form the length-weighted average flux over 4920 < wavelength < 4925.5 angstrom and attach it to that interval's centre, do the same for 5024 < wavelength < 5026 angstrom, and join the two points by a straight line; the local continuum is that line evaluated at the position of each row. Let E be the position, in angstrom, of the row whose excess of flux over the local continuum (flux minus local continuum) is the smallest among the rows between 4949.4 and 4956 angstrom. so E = 4955.67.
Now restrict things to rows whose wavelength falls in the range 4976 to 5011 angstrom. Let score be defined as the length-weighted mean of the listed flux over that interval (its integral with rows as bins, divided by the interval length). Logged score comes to 16.8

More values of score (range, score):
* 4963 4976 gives 18.3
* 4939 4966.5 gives 18.5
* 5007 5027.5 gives 16.1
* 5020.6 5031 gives 16.7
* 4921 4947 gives 17.8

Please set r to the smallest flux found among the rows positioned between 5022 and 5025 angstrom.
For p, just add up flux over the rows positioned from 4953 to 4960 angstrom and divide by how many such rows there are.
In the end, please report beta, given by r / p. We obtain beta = 0.92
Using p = 17.9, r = 16.41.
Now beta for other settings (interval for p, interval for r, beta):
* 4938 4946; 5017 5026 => 0.87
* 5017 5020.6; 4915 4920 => 0.98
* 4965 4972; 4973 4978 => 0.96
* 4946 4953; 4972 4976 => 0.94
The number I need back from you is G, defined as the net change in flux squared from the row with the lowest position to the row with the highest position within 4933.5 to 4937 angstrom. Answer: -3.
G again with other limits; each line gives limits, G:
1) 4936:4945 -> 52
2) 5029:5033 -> 13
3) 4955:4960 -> -1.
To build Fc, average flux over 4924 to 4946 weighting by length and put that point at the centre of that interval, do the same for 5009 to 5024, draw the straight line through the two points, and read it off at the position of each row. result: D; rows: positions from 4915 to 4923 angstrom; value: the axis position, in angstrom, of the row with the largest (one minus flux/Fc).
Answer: 4920.42 angstrom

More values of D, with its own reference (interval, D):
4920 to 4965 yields 4920.42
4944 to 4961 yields 4956.81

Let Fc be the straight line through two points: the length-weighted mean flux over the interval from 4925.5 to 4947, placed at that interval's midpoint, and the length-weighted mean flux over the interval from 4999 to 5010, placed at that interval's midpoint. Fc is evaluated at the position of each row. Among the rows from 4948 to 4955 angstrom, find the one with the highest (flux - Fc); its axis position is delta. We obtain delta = 4949.97 angstrom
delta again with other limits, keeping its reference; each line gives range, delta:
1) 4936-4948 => 4947.69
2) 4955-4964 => 4963.67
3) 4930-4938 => 4930.63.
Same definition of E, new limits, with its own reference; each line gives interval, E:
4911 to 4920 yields 4919.29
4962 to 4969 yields 4968.24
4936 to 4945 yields 4936.31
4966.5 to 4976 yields 4975.11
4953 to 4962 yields 4957.95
